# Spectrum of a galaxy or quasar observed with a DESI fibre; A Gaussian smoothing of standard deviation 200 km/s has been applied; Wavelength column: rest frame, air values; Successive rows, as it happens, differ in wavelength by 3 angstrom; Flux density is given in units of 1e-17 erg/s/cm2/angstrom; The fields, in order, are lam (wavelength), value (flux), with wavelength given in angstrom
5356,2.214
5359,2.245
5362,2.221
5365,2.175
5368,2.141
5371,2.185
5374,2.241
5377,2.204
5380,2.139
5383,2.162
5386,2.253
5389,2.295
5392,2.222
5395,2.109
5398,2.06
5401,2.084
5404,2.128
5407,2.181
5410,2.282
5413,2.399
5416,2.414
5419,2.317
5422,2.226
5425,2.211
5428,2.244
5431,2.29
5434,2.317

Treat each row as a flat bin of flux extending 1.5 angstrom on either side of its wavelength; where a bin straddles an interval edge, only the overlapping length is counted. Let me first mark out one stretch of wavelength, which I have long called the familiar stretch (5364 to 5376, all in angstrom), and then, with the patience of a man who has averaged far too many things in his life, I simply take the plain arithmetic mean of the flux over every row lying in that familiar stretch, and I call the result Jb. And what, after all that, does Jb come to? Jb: 2.19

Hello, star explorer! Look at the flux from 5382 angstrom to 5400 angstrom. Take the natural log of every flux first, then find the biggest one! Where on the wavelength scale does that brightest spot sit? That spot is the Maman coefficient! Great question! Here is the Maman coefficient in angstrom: 5389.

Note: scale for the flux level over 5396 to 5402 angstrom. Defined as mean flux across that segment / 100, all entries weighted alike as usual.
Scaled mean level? 0.0207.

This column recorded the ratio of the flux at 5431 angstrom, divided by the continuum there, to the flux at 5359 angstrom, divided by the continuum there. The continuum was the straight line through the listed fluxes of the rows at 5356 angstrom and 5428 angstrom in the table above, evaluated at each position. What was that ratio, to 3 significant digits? 1.01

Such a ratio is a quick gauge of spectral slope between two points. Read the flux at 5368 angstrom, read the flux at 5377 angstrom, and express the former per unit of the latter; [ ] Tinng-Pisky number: 0.971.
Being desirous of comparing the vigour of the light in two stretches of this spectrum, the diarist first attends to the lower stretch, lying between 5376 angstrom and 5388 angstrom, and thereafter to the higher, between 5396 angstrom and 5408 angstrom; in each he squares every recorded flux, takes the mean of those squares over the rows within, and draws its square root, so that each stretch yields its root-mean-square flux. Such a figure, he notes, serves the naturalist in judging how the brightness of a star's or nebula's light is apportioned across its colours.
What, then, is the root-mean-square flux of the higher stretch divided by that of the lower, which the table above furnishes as 0.97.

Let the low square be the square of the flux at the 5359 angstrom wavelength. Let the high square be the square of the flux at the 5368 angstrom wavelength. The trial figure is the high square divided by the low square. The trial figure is 0.91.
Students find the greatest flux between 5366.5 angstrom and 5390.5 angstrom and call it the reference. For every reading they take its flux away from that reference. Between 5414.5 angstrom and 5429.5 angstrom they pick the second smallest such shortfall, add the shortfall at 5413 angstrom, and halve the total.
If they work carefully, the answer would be -0.06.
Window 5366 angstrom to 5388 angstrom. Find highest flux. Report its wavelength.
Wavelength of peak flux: 5386 angstrom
